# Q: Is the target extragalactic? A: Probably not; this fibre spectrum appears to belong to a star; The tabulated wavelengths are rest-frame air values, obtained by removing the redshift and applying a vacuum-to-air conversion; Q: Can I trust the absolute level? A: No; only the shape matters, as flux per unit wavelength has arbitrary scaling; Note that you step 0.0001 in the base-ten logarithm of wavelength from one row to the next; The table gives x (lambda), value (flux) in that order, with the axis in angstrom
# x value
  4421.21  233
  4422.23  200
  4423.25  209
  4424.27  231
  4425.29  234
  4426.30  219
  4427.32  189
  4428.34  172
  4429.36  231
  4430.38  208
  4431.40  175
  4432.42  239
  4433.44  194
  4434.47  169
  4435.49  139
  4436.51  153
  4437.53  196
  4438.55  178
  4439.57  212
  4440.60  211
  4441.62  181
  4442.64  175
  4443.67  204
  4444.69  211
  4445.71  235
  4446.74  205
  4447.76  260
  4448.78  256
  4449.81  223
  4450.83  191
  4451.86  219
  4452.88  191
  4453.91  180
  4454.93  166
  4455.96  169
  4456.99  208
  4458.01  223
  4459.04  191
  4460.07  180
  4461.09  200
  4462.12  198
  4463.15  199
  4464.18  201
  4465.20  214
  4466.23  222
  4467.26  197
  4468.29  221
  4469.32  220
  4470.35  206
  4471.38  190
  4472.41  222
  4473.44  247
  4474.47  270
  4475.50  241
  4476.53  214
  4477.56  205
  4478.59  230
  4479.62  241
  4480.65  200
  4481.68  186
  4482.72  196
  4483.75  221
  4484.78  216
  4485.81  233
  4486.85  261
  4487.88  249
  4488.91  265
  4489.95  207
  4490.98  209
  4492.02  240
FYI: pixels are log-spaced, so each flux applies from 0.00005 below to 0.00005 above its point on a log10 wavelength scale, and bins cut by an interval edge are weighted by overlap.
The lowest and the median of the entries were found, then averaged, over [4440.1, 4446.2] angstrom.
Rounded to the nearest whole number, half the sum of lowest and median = 191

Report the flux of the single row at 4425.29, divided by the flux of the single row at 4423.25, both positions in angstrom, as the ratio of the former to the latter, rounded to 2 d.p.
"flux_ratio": 1.12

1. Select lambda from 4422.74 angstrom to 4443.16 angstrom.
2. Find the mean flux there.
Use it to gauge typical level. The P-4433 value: 196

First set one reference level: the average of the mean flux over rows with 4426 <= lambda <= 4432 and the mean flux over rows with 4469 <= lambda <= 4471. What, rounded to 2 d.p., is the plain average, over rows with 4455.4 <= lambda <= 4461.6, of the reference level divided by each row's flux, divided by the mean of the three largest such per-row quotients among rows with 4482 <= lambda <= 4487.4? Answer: 1.09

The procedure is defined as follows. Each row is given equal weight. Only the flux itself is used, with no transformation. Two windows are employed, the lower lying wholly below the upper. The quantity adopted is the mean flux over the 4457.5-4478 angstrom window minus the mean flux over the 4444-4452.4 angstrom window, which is -12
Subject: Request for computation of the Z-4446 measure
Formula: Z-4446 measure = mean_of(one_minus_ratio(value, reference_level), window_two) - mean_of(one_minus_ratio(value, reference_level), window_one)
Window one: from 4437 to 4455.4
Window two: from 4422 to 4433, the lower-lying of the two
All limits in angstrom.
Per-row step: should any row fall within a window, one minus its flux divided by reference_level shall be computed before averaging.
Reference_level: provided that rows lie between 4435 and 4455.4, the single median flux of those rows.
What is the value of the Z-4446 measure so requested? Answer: -0.023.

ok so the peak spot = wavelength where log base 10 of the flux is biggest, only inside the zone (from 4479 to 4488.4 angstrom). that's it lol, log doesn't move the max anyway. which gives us 4486.85 angstrom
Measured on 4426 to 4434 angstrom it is 4432.42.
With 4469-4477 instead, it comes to 4474.47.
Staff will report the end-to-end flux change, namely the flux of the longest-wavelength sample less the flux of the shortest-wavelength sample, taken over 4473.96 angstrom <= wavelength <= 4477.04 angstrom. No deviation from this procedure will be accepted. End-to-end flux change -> -56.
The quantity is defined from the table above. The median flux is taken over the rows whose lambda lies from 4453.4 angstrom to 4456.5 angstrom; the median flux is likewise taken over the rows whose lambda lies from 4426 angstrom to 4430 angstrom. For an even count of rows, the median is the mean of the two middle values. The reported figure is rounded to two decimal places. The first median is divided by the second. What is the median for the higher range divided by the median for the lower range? 0.83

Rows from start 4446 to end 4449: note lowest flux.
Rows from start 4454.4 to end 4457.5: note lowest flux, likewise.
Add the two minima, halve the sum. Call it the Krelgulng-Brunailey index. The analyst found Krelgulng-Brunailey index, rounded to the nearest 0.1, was 185.5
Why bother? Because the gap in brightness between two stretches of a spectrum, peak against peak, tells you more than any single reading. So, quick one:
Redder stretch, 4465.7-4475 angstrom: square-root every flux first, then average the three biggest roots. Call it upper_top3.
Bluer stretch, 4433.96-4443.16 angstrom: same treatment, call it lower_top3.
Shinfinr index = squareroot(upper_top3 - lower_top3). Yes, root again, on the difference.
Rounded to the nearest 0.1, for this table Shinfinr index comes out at 1.1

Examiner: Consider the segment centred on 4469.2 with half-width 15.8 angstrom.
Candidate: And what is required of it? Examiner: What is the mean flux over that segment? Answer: 209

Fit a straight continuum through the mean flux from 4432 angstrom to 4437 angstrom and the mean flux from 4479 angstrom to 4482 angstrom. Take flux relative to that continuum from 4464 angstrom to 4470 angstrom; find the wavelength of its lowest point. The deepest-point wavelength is 4467.26 angstrom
